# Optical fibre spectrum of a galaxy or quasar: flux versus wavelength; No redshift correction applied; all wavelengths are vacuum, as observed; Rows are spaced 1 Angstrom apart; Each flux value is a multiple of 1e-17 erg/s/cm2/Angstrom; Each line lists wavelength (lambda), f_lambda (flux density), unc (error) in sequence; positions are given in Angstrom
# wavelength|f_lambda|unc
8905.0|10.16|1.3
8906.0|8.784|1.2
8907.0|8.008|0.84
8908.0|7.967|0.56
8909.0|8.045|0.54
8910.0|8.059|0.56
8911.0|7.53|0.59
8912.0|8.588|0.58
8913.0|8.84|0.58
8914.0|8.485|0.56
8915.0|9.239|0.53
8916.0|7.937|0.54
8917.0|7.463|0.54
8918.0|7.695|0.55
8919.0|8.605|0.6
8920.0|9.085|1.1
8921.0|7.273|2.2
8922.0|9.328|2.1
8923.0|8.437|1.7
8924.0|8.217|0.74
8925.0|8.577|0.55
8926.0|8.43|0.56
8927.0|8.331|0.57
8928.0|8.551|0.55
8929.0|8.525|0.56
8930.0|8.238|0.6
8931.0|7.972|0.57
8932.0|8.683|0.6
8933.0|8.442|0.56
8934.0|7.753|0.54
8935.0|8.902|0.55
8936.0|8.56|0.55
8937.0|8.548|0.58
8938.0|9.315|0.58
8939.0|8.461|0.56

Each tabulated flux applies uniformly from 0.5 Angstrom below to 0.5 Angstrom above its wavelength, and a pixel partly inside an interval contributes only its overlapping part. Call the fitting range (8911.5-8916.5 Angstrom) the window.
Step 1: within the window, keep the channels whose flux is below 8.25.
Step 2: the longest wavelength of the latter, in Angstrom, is 8916.0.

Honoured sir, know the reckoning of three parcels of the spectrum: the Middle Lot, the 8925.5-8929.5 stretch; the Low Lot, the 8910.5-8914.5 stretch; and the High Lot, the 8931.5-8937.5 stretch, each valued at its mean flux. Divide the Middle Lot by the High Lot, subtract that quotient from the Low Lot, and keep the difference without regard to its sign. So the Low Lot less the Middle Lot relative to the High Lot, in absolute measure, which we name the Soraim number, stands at 7.36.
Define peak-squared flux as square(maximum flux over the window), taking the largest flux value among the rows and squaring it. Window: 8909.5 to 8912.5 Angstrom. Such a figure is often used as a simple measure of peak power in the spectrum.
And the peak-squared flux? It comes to 74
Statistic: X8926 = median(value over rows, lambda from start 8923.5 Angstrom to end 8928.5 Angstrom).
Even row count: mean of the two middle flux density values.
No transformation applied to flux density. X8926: 8.43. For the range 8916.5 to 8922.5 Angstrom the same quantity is 8.15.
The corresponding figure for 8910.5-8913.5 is 8.59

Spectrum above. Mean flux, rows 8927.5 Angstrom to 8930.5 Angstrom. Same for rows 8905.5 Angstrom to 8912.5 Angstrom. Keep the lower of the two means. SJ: 8.14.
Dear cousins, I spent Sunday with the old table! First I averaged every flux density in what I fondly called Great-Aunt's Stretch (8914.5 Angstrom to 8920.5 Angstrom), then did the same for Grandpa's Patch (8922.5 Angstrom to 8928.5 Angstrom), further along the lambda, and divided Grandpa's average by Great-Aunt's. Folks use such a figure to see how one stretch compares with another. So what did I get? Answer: 1.01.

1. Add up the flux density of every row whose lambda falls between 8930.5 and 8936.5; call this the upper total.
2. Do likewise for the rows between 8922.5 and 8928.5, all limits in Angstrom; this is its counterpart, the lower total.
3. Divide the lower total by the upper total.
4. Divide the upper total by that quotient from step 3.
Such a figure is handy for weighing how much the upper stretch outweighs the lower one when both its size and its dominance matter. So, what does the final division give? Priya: 50.1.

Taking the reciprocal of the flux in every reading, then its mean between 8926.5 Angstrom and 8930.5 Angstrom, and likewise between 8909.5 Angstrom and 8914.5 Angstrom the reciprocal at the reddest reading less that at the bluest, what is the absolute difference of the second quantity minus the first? 0.125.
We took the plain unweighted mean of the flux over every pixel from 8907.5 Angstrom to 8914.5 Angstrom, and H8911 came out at 8.22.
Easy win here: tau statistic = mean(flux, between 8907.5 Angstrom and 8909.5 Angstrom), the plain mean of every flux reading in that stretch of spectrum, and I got 8.01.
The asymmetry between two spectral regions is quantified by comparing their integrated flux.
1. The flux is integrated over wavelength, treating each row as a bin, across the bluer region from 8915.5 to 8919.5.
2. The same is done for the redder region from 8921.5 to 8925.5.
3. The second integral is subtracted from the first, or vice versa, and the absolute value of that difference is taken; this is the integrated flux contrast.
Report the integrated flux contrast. 2.9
